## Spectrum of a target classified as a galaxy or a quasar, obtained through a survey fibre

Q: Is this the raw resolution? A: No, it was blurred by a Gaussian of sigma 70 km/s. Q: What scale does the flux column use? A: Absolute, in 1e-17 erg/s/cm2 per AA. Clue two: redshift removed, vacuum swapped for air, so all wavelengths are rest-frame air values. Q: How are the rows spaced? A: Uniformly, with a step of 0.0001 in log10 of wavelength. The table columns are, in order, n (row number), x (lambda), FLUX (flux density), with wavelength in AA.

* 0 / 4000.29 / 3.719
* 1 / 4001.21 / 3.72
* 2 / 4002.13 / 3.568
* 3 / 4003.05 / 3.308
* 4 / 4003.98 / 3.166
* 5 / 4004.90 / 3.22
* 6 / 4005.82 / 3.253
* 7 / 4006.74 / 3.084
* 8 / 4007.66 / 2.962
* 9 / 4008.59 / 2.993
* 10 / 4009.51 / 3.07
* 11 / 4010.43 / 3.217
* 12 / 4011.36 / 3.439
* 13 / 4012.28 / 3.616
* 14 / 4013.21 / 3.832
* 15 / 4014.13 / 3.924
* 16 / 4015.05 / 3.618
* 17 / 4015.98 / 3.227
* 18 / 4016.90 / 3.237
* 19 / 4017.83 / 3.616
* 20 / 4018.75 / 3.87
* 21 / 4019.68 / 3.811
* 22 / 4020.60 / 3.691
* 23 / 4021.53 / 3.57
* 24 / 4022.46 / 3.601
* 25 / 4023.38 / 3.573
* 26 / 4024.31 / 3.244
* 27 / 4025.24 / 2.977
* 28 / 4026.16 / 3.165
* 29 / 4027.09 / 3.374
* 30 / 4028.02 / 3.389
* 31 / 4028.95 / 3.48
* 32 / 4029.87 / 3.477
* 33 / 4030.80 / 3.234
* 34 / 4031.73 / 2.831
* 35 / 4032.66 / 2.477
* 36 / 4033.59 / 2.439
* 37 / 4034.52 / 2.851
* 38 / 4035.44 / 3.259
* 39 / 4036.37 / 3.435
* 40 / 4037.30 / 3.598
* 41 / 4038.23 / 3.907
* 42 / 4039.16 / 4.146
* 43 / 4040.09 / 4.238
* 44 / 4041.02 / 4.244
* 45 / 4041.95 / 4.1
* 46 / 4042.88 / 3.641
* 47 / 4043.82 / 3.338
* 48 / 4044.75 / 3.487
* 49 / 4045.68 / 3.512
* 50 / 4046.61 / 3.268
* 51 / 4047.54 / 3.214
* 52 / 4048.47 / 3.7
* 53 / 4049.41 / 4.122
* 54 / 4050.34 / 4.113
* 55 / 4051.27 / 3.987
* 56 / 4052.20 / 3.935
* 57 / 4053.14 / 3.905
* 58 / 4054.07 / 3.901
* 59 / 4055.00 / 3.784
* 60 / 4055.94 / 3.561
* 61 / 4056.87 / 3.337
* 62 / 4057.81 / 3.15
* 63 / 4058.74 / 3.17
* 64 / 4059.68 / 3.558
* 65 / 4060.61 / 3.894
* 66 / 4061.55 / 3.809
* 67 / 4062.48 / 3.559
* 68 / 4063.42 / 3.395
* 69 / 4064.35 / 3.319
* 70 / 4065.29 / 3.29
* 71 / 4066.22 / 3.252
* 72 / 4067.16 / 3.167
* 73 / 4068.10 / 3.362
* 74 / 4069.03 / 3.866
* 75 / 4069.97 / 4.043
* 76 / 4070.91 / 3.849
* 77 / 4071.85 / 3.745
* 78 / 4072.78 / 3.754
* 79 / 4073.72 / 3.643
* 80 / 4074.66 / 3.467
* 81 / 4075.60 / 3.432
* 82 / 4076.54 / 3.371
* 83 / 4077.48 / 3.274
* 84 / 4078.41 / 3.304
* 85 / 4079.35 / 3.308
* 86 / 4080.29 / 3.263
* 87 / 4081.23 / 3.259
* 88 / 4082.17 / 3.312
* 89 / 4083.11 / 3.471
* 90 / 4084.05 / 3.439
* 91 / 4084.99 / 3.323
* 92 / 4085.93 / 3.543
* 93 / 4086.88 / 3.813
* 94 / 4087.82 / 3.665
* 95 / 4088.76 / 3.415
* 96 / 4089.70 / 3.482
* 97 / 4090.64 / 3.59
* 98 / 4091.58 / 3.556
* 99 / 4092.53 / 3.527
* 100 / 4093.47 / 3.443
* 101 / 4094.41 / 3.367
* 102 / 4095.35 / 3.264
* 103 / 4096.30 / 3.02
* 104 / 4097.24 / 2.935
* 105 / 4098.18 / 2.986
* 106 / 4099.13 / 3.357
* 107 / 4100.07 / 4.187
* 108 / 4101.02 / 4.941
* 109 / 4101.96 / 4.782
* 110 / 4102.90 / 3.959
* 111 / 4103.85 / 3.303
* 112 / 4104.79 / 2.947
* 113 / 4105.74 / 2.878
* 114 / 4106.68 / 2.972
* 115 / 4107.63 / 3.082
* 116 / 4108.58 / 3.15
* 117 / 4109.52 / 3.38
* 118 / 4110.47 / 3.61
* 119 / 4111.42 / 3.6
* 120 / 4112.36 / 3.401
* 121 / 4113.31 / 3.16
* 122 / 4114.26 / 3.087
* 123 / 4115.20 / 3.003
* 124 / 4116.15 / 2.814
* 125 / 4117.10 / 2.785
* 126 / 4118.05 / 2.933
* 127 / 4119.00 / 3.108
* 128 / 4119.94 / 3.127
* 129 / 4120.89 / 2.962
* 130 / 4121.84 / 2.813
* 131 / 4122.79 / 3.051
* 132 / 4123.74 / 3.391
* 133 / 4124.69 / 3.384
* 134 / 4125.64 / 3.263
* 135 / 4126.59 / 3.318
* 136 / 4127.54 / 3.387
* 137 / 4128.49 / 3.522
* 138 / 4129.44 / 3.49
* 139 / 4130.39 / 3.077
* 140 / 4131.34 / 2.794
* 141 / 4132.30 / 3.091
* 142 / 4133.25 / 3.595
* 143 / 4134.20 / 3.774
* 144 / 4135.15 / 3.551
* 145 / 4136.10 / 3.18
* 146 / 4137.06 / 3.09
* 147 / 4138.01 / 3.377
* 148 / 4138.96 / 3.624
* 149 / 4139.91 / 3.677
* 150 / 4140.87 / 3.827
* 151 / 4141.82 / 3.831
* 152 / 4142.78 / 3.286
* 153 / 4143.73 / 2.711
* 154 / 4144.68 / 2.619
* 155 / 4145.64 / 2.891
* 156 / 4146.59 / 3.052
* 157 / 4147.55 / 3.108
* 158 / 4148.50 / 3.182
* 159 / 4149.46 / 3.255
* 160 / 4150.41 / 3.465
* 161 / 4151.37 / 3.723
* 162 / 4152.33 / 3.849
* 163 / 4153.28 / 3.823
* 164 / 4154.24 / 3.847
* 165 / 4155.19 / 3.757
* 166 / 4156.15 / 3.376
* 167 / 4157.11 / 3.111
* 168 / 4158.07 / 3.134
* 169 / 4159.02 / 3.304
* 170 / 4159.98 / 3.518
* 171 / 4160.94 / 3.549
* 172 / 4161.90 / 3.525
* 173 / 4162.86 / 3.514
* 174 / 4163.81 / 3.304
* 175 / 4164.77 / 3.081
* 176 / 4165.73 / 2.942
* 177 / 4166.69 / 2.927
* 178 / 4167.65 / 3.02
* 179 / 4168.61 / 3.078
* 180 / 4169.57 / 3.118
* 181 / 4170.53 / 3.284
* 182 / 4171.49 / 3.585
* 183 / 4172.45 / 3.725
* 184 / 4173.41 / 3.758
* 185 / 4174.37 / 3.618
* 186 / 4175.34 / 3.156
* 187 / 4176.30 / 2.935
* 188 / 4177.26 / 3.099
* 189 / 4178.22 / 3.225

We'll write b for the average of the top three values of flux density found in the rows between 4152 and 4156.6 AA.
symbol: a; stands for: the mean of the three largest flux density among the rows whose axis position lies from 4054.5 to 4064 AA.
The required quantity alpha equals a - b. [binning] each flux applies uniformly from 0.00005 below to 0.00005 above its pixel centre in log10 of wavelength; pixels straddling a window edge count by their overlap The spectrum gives -0.01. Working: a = 3.83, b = 3.84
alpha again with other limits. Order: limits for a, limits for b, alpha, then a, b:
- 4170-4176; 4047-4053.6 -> -0.37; 3.70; 4.07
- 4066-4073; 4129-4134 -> 0.53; 3.92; 3.39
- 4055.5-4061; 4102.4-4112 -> -0.05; 3.67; 3.72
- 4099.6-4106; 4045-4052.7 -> 0.56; 4.64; 4.07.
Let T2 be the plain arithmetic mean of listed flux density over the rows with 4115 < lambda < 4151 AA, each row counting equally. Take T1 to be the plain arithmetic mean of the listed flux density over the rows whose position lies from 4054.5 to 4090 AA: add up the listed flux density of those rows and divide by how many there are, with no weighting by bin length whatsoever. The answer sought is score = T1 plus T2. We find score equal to 6.71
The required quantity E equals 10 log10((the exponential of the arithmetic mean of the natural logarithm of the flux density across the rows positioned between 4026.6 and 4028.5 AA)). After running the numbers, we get 5.29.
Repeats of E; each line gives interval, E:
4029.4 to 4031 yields 5.25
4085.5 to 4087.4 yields 5.65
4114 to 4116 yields 4.84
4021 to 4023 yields 5.55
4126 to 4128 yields 5.25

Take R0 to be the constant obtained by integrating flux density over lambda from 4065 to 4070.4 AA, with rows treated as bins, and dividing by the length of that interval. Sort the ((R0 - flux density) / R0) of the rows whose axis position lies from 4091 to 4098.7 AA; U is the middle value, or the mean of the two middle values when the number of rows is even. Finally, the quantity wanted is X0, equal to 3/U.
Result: 56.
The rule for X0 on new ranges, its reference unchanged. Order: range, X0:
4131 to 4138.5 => 47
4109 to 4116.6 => 45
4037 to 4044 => -21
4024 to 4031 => 55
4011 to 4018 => -92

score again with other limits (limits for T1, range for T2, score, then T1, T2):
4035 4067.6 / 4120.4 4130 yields 6.90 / 3.64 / 3.3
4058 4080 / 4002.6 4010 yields 6.65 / 3.51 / 3.1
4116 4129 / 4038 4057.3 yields 6.92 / 3.13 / 3.8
